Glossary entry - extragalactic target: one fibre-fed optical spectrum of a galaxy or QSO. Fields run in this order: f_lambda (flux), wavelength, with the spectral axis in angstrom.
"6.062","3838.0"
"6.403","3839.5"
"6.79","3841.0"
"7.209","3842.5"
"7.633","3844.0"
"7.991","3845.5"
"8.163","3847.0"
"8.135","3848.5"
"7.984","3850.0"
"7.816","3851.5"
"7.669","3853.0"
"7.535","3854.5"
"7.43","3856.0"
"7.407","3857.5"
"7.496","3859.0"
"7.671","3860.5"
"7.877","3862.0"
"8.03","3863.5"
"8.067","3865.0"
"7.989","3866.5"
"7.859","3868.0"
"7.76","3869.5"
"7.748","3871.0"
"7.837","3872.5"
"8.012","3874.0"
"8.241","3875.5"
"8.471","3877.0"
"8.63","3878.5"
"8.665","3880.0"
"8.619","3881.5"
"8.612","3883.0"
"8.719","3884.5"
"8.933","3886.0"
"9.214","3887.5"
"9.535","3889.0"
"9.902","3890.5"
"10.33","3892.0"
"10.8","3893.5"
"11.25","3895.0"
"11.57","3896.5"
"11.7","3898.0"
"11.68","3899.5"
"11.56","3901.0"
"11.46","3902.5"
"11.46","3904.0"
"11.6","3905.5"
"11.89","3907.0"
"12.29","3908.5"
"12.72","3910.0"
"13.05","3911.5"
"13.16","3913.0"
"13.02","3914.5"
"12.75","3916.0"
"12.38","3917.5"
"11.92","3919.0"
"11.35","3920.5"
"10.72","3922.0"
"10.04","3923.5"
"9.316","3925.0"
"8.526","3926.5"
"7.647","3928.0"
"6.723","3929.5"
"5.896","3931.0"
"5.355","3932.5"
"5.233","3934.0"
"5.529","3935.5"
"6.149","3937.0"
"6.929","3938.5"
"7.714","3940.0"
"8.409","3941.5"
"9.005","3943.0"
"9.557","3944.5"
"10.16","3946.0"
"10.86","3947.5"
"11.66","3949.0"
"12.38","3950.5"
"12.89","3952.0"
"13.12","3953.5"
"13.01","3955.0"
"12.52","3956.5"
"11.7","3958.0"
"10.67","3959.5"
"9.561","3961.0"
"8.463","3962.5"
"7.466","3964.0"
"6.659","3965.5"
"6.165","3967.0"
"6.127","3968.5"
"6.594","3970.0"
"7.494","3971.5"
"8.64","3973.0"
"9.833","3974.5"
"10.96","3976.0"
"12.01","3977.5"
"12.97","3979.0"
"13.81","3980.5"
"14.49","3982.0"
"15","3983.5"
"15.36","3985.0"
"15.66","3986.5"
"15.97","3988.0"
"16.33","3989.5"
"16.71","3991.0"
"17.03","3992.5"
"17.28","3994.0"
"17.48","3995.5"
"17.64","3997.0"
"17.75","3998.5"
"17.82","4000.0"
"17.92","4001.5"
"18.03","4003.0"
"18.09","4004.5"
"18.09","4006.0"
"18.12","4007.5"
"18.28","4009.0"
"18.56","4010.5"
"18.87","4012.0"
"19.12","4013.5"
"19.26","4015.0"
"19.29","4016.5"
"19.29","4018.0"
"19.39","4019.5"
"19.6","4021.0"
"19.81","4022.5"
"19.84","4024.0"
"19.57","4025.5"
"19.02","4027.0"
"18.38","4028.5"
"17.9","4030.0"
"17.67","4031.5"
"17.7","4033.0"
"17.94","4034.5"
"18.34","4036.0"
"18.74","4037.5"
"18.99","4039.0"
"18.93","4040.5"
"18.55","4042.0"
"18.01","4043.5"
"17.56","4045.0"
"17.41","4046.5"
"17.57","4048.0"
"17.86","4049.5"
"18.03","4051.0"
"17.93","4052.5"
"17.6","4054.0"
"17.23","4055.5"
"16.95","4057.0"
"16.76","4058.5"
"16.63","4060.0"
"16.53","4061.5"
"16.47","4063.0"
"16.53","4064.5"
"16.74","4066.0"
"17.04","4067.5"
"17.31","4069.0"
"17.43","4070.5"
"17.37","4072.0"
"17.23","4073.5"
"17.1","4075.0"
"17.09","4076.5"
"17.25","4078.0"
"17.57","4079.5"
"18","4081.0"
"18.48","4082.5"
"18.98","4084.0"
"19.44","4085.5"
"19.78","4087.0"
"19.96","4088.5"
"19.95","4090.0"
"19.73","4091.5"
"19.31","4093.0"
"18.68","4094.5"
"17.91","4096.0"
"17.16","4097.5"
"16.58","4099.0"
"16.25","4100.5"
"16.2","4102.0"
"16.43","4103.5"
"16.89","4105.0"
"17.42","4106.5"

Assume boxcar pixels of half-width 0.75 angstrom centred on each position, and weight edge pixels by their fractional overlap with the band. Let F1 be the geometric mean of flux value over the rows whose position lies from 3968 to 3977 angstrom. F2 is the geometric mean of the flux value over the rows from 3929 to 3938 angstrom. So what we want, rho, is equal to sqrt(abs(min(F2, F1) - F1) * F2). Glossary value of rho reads 3.7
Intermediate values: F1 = 8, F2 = 5.8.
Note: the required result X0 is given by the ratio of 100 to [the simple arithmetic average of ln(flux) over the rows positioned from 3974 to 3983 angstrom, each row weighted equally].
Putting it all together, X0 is 39.9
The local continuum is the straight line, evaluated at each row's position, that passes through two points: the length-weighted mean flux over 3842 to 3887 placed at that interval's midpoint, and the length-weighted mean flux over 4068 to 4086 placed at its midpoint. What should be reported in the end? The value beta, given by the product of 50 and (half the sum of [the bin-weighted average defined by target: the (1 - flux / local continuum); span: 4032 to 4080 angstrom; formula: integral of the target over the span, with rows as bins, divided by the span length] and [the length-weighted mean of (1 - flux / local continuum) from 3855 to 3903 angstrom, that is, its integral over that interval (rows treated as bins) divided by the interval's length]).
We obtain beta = -2.0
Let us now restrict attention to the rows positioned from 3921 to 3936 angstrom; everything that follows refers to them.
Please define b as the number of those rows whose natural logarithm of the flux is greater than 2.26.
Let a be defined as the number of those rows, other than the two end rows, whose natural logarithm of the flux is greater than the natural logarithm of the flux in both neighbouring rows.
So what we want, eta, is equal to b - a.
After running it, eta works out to 2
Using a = 0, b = 2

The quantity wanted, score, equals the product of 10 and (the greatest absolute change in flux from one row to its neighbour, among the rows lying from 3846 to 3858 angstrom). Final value 1.7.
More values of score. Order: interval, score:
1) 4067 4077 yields 2.7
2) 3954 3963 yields 11.1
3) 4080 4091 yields 5.0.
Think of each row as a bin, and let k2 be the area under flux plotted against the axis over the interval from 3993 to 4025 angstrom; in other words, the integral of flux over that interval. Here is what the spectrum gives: 593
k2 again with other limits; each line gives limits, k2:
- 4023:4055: 585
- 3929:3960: 289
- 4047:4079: 550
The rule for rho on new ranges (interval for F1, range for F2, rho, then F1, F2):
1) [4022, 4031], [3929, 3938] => 8.8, 19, 5.8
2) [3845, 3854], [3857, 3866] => 1.3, 8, 7.8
